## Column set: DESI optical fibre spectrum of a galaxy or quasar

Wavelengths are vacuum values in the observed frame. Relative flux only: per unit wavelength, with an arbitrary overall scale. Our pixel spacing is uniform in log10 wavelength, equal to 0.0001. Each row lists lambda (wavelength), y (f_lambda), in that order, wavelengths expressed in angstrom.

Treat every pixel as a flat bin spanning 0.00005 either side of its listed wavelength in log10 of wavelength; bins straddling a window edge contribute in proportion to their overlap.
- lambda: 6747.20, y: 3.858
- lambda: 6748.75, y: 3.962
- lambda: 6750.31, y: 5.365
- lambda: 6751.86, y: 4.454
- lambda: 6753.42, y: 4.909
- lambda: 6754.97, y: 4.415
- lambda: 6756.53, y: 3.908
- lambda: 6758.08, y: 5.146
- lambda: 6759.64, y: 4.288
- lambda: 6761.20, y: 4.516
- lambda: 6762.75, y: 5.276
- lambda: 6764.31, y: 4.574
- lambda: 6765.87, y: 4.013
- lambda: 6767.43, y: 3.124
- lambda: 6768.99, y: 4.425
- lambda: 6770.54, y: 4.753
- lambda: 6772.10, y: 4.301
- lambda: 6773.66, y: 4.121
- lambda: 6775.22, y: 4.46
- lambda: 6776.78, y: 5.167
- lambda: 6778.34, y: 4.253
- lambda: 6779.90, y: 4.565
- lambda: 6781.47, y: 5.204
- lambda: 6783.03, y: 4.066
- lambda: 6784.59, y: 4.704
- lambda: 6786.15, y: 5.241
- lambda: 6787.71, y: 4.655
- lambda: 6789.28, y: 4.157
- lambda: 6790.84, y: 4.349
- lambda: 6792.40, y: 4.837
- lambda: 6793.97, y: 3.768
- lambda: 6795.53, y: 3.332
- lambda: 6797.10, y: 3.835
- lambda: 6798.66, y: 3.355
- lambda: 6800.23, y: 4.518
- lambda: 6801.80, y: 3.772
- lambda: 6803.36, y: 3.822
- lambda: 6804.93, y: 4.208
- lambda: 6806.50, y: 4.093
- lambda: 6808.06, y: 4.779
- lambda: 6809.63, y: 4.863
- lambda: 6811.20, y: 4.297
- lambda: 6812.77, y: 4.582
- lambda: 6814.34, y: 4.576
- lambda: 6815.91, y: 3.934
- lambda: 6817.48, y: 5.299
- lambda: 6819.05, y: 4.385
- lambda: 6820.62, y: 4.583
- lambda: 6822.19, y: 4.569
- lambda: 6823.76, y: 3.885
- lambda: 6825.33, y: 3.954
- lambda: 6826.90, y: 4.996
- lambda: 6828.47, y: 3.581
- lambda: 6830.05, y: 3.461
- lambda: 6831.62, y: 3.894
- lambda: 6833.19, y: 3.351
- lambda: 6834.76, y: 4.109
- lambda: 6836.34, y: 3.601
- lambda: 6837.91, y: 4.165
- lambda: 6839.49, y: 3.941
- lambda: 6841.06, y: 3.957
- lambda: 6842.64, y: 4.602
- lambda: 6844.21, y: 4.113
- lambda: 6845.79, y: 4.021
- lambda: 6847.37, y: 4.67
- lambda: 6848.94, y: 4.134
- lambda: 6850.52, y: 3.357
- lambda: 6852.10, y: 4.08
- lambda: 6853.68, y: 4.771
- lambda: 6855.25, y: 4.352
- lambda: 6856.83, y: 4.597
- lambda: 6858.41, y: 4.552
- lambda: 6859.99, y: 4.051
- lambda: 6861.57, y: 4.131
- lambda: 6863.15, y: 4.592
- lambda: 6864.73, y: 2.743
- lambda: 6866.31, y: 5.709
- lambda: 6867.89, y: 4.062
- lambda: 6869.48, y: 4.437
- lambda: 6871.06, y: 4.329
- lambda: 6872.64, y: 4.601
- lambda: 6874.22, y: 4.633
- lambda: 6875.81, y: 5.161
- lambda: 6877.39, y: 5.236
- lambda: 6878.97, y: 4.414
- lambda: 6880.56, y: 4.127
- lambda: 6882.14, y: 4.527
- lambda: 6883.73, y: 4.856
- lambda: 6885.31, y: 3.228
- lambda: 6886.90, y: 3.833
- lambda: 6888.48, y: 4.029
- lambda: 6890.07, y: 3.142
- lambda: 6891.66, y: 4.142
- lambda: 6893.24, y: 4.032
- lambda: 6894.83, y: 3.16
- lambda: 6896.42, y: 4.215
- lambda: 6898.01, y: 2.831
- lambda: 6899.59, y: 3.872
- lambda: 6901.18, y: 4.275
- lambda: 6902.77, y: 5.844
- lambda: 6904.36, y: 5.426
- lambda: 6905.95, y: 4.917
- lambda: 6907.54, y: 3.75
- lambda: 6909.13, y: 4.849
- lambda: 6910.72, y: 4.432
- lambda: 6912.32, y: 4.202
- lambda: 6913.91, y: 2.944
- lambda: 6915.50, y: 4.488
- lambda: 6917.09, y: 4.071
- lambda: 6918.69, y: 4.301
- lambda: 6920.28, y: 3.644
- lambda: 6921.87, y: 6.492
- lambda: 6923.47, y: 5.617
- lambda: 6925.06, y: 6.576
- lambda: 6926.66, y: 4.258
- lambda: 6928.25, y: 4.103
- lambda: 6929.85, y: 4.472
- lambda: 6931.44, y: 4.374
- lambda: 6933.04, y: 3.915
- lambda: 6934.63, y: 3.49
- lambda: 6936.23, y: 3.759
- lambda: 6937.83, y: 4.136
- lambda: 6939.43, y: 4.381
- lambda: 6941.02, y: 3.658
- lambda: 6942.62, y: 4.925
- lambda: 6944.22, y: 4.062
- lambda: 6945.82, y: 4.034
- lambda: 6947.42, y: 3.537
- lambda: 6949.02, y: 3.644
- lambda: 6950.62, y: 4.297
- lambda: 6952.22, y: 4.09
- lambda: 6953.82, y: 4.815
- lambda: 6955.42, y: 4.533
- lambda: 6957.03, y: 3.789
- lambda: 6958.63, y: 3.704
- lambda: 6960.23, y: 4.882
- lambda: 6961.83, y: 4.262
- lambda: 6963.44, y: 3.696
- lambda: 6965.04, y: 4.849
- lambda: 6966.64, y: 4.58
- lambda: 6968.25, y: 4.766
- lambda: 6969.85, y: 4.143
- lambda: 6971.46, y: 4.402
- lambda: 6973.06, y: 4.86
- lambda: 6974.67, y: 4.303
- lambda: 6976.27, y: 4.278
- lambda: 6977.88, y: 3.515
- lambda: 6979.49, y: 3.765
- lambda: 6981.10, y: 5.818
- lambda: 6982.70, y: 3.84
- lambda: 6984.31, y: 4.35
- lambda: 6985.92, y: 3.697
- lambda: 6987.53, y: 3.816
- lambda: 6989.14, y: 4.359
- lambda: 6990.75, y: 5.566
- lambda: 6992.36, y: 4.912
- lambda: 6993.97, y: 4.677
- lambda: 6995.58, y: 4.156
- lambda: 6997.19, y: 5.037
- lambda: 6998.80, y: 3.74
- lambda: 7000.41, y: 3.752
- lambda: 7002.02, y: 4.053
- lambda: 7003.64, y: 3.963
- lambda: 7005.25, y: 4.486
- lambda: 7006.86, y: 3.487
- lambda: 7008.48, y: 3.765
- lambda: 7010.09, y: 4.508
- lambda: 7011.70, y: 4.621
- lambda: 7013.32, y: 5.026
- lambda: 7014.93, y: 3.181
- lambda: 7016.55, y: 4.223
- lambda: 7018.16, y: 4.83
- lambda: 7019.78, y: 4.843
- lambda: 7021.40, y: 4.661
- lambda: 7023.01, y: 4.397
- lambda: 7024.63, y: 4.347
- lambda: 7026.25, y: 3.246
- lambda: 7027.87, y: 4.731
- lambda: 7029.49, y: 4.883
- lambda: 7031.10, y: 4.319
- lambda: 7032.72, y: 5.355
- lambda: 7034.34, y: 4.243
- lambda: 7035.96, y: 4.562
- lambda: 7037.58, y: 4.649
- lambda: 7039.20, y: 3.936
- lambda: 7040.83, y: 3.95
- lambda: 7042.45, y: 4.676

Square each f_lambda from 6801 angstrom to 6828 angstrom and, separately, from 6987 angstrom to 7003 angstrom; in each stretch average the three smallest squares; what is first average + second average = 28.9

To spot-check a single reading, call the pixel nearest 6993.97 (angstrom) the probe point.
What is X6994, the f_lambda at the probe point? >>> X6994 4.677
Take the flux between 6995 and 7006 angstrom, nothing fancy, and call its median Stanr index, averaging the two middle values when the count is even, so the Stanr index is 4.05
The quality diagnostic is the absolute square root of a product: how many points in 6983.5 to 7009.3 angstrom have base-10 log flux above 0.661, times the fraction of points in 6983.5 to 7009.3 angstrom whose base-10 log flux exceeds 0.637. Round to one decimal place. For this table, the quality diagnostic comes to 1.3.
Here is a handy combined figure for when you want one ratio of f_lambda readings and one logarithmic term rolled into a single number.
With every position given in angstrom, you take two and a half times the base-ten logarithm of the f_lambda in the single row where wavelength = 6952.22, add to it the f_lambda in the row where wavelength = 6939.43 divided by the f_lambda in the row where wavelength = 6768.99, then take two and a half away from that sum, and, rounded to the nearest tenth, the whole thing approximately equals 0.0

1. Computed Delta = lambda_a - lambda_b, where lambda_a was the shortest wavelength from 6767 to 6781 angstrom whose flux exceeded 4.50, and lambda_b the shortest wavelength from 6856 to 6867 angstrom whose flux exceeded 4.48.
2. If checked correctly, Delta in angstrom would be -86.3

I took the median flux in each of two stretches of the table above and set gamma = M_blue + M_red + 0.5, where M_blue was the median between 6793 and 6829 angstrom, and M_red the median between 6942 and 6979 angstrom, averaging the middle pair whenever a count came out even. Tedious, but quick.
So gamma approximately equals 8.99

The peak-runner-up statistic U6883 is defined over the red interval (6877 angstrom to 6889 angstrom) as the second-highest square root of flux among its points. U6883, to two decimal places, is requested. 2.20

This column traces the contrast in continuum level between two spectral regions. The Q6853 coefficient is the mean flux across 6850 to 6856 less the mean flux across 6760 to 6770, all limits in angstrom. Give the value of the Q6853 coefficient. -0.2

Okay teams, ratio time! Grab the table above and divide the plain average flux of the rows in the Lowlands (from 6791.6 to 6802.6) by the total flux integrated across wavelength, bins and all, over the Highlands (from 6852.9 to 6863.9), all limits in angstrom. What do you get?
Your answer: 0.080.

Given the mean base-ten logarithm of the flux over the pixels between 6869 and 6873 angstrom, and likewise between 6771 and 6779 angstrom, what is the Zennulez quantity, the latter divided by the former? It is 1.00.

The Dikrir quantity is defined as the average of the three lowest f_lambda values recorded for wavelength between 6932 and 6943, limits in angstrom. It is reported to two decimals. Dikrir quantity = 3.64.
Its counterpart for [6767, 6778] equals 3.85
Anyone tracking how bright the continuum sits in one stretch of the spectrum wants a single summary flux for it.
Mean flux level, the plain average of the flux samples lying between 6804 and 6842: 4.21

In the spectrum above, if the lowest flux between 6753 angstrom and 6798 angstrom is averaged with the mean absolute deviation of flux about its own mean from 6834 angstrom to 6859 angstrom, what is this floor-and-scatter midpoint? 1.71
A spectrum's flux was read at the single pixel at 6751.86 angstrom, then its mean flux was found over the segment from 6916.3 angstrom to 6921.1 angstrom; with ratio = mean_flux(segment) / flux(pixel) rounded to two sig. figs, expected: 0.90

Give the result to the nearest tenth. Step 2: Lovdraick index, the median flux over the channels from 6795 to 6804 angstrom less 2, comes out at 1.8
